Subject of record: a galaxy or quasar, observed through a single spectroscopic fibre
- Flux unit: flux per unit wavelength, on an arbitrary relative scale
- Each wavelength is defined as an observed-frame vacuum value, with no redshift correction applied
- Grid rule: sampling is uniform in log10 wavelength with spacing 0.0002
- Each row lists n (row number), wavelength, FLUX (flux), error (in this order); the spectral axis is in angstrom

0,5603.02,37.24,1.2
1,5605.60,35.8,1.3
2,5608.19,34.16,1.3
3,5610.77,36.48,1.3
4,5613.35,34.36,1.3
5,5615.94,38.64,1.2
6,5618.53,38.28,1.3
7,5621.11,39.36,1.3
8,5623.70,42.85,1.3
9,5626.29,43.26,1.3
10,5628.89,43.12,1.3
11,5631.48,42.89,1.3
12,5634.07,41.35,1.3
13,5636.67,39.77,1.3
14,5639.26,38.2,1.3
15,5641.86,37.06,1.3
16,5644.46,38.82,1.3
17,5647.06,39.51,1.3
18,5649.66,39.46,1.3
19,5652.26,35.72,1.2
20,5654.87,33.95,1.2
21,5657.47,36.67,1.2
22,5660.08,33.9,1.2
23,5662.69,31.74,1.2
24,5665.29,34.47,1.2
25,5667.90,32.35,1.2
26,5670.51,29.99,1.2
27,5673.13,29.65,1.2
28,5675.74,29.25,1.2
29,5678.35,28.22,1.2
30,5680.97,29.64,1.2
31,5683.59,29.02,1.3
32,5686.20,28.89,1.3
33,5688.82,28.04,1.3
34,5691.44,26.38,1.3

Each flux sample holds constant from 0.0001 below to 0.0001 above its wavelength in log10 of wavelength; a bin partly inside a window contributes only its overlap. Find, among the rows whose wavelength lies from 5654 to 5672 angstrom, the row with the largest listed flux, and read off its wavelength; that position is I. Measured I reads 5657.47 angstrom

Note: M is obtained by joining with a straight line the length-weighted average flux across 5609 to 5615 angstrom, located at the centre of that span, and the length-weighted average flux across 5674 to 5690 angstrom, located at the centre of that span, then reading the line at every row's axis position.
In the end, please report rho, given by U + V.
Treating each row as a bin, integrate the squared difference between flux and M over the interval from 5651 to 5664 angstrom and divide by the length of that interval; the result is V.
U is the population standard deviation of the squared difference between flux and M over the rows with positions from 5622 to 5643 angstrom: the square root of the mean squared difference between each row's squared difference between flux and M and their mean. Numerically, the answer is 37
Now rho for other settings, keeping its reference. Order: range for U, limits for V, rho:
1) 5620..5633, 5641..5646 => 56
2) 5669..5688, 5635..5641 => 36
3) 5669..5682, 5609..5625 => 20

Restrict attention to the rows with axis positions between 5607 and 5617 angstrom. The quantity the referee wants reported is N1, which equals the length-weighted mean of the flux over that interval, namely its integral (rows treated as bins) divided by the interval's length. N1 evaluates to 36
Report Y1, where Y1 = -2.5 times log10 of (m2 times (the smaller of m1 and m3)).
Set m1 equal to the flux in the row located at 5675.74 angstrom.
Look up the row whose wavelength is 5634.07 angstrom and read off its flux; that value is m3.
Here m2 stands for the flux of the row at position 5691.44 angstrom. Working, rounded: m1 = 29.25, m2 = 26.38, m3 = 41.35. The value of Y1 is -7.22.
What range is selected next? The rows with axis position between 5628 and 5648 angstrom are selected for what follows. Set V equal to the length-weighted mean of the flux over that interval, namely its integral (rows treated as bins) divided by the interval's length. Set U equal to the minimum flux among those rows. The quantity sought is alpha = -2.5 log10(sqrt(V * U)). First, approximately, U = 37.06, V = 40.0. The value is -3.96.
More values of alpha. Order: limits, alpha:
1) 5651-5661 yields -3.84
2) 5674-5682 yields -3.64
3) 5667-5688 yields -3.65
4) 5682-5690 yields -3.63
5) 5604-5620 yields -3.87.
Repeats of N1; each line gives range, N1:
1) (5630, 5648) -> 40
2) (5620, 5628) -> 42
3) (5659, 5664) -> 33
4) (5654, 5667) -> 34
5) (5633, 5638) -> 41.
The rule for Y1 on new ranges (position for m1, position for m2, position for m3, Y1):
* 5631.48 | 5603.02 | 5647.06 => -7.92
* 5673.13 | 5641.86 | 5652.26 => -7.60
